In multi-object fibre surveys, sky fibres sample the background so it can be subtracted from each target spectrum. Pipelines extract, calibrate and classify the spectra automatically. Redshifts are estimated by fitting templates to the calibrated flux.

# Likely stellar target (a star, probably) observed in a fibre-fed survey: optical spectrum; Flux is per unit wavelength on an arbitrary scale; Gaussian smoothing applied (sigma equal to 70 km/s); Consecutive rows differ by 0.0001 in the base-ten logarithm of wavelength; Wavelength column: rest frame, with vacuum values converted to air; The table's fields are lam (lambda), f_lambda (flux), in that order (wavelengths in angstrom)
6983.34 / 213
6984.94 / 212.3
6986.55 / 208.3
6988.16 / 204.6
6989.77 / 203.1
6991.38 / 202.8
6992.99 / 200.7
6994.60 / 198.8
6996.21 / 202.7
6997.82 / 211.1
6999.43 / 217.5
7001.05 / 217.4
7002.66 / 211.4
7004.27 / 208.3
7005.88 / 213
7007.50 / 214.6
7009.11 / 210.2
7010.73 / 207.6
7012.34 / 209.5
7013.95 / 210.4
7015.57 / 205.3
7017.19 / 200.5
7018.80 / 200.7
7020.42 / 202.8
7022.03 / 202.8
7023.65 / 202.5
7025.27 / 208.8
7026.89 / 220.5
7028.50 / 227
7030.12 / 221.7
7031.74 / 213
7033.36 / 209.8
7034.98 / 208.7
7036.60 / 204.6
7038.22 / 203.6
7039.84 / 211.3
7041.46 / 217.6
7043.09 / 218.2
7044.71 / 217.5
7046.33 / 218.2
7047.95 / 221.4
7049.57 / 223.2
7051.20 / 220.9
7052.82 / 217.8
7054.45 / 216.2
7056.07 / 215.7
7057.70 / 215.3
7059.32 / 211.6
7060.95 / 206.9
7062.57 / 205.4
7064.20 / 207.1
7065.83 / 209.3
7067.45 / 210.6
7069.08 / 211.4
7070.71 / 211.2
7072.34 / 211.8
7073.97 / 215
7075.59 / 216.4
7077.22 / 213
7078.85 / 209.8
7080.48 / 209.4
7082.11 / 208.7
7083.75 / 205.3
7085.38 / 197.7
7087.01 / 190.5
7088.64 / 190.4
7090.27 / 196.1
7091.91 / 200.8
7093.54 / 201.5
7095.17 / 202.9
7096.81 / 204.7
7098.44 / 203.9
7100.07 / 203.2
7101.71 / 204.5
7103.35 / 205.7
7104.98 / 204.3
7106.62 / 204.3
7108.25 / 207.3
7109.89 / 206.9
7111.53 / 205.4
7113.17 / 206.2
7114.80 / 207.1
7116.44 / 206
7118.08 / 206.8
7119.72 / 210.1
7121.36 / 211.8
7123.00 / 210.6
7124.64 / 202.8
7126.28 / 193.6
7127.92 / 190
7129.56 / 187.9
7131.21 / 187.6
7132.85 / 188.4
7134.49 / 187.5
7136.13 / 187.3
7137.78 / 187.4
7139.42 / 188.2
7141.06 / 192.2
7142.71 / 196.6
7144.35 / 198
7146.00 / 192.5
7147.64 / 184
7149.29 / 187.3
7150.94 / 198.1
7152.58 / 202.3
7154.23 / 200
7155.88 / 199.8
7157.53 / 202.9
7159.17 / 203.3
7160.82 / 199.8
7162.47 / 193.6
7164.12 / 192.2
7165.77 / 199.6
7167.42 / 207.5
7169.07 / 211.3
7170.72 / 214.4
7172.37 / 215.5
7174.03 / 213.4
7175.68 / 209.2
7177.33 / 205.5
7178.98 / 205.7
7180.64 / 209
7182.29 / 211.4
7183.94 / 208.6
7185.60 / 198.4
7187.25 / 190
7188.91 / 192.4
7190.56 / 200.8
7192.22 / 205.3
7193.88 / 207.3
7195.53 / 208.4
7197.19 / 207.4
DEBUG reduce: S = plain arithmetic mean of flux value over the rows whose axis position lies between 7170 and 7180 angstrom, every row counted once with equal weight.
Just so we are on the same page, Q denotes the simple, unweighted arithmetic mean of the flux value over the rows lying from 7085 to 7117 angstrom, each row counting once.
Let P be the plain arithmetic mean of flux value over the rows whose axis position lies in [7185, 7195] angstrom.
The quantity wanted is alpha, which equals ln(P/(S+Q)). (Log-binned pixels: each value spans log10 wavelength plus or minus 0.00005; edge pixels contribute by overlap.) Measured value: -0.73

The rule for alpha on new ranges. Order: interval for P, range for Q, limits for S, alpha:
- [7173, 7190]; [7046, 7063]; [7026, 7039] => -0.74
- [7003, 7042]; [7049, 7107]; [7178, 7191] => -0.67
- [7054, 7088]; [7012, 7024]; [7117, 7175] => -0.65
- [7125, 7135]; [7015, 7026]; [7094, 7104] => -0.77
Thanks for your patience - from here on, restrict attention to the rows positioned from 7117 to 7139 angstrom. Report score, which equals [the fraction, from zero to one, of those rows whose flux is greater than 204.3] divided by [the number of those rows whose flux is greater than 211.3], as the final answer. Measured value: 0.31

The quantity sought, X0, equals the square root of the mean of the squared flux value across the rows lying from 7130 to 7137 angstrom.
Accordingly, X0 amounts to 188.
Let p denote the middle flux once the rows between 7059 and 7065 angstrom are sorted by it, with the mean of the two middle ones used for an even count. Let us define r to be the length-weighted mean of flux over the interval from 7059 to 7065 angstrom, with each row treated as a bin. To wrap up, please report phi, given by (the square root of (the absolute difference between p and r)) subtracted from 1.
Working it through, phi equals 0.4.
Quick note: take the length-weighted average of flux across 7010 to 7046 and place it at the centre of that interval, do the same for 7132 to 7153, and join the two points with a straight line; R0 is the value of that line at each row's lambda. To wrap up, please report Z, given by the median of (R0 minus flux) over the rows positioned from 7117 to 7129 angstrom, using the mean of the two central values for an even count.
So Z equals -11.4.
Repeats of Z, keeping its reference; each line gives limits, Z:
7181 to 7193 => -17.4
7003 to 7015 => 3.3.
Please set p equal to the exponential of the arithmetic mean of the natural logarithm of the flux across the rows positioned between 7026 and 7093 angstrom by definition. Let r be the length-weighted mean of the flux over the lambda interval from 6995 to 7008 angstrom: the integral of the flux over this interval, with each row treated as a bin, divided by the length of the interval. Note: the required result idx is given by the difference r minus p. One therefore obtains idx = 0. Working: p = 211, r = 211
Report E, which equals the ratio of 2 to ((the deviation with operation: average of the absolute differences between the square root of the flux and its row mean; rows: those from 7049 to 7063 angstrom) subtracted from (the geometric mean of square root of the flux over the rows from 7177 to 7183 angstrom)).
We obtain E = 0.140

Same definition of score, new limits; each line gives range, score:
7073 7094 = 0.18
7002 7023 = 0.23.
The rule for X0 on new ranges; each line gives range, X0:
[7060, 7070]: 208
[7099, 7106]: 204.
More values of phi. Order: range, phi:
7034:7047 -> -0.4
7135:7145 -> -0.1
